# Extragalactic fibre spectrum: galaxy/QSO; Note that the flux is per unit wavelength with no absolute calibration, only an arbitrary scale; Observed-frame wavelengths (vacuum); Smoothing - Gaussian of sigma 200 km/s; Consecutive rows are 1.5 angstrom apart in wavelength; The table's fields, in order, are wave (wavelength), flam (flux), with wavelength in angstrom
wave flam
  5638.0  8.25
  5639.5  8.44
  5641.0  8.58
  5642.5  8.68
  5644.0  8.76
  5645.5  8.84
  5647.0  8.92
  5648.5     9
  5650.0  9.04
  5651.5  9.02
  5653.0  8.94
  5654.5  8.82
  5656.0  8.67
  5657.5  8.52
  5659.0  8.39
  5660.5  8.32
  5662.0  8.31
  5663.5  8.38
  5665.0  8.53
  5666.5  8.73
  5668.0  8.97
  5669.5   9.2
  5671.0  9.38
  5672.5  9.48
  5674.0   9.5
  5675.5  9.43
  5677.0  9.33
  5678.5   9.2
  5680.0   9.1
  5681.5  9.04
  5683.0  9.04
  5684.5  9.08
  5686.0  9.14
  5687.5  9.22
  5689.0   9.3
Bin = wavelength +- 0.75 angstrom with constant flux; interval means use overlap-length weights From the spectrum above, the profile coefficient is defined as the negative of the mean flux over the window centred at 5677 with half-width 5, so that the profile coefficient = -9.3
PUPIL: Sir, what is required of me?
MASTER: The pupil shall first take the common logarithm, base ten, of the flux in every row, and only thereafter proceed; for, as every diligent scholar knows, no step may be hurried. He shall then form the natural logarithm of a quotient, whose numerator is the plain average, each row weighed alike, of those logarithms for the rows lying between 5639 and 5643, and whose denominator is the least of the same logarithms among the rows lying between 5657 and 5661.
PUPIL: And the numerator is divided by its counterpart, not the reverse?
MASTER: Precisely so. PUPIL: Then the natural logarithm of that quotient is 0.014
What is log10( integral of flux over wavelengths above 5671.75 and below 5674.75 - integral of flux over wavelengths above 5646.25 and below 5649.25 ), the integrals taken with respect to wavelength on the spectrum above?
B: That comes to 0.2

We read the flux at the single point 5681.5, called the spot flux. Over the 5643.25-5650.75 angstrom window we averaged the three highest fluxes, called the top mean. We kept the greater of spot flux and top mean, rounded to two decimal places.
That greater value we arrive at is 9.04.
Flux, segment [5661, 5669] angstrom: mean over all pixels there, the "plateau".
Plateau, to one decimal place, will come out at 8.6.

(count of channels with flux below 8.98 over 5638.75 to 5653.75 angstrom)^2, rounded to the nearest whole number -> 49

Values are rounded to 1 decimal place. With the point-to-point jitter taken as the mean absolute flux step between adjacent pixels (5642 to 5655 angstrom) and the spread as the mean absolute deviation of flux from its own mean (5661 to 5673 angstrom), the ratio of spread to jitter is 5.3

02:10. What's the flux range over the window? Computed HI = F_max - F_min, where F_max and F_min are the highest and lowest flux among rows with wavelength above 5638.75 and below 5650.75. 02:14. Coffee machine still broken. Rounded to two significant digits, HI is 0.60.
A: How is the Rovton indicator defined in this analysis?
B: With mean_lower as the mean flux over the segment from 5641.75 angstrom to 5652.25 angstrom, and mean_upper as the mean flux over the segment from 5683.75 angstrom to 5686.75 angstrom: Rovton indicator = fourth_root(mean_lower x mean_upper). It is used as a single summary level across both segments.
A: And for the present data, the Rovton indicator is 3.00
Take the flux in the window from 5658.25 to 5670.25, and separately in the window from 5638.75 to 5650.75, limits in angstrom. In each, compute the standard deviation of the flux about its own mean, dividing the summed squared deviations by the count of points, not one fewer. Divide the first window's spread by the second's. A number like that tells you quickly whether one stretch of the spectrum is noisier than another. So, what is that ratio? 1.6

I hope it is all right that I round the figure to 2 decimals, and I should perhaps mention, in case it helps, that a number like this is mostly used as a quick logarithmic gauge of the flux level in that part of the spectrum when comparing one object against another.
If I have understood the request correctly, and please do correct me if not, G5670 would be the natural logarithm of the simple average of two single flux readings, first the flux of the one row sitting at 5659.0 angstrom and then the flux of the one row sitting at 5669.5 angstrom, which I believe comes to 2.17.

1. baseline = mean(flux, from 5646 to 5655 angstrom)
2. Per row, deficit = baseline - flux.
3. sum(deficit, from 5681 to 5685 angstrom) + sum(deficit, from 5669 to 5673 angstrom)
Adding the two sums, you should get -1.5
